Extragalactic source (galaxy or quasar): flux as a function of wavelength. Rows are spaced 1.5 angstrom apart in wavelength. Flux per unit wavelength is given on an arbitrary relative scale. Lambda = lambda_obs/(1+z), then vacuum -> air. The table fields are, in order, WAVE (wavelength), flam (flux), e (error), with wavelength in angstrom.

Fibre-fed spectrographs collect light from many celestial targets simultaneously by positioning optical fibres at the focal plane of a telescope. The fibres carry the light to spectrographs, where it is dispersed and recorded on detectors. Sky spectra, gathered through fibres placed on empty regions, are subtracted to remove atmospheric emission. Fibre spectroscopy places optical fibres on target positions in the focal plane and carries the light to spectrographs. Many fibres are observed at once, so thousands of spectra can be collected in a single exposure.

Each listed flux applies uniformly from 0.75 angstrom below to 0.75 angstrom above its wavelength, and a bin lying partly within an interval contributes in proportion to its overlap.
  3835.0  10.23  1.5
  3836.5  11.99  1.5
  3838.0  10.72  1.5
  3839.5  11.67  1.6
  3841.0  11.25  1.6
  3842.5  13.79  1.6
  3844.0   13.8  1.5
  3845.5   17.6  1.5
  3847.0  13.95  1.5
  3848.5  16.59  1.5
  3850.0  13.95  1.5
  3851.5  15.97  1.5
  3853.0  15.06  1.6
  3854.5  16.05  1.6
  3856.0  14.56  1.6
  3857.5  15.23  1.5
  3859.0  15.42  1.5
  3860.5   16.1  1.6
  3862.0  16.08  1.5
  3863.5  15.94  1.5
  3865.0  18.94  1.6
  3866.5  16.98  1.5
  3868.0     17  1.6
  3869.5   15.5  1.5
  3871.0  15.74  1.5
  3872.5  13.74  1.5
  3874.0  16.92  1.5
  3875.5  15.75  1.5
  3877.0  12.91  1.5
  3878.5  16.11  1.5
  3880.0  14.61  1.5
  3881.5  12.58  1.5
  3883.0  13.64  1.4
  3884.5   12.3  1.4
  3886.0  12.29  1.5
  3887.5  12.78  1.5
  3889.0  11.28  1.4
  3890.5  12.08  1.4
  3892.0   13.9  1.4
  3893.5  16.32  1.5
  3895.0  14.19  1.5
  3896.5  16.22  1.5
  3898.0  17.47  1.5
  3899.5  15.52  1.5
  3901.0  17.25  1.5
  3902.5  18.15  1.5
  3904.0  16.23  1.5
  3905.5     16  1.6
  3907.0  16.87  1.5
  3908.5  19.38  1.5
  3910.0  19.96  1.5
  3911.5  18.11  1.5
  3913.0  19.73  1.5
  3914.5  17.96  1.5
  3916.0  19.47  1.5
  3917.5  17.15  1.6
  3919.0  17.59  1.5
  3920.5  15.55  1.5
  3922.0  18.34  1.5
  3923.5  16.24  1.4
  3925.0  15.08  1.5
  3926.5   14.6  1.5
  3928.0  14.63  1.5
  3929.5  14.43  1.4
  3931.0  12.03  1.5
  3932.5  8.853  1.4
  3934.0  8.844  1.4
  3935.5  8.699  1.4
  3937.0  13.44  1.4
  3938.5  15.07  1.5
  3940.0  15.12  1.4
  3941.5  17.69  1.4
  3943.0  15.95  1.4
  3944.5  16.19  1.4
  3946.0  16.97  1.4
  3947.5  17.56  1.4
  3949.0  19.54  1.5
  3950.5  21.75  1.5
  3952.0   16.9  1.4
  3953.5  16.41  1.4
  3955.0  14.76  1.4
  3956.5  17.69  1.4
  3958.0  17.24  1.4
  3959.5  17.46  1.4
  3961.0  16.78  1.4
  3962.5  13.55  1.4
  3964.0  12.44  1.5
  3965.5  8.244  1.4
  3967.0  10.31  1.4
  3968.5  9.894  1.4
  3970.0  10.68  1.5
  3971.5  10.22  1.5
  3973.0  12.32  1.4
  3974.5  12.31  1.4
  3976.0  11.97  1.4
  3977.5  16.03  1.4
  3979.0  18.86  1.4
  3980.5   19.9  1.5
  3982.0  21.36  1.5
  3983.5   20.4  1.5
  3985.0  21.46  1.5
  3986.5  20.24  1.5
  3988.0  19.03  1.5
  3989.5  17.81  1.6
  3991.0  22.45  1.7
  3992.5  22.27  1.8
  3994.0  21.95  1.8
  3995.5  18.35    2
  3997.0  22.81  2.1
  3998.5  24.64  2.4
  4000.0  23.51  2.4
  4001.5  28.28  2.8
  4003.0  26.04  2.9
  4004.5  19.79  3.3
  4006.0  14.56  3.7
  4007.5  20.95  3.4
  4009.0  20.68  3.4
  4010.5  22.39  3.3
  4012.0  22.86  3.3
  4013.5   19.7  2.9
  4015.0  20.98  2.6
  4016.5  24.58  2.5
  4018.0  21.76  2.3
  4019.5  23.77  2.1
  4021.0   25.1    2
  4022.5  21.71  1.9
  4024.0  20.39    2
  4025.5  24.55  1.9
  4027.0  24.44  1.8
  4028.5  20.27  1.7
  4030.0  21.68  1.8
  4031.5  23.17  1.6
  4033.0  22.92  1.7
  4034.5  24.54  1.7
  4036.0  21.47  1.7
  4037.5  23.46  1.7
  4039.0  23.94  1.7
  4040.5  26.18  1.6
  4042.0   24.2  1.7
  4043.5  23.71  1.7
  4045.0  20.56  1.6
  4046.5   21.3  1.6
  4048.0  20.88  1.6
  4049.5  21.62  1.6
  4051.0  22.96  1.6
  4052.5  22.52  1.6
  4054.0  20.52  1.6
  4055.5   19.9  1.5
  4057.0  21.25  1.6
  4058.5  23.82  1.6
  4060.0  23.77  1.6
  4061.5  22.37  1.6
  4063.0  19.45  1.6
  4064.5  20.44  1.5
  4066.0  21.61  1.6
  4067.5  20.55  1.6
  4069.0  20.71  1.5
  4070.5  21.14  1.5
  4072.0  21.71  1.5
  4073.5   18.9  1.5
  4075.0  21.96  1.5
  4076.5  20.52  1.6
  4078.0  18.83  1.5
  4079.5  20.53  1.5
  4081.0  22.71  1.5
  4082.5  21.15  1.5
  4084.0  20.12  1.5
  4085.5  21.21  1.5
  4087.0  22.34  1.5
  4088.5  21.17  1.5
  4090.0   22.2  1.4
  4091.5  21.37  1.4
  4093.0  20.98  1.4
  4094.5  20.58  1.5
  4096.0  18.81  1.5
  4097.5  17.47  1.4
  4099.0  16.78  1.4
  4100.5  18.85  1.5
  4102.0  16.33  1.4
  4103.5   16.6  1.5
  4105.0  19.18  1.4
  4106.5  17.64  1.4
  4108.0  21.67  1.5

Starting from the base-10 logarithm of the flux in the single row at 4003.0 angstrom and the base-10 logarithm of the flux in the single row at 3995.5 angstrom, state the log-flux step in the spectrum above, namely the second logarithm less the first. -0.15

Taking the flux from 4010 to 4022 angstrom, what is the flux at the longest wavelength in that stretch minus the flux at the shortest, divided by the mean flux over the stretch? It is 0.12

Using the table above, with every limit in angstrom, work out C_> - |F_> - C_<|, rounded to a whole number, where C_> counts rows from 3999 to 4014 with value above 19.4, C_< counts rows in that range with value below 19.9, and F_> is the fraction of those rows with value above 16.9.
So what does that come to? 7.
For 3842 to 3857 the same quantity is -10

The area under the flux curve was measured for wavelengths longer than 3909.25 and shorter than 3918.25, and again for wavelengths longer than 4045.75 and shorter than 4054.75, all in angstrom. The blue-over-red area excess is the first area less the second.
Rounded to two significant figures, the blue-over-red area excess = -26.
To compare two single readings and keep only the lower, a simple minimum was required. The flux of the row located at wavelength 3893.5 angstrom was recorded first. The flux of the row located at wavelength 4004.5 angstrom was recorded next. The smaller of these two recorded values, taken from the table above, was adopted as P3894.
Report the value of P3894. 16.3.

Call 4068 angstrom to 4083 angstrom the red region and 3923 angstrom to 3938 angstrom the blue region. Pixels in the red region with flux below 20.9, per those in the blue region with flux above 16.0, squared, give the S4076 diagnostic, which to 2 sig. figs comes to 25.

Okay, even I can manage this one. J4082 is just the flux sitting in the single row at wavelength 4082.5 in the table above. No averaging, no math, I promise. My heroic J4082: 21.15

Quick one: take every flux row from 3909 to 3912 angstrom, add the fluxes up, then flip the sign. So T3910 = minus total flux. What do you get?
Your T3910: -38.1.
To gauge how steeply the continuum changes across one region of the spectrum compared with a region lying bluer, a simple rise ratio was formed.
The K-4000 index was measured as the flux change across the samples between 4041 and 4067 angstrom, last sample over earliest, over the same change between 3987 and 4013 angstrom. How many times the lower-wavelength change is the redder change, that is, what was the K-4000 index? -0.68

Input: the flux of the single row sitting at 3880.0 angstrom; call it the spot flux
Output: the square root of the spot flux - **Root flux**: 3.82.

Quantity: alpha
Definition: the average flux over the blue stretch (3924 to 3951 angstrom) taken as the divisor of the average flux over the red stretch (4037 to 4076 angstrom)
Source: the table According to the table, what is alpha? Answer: 1.48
